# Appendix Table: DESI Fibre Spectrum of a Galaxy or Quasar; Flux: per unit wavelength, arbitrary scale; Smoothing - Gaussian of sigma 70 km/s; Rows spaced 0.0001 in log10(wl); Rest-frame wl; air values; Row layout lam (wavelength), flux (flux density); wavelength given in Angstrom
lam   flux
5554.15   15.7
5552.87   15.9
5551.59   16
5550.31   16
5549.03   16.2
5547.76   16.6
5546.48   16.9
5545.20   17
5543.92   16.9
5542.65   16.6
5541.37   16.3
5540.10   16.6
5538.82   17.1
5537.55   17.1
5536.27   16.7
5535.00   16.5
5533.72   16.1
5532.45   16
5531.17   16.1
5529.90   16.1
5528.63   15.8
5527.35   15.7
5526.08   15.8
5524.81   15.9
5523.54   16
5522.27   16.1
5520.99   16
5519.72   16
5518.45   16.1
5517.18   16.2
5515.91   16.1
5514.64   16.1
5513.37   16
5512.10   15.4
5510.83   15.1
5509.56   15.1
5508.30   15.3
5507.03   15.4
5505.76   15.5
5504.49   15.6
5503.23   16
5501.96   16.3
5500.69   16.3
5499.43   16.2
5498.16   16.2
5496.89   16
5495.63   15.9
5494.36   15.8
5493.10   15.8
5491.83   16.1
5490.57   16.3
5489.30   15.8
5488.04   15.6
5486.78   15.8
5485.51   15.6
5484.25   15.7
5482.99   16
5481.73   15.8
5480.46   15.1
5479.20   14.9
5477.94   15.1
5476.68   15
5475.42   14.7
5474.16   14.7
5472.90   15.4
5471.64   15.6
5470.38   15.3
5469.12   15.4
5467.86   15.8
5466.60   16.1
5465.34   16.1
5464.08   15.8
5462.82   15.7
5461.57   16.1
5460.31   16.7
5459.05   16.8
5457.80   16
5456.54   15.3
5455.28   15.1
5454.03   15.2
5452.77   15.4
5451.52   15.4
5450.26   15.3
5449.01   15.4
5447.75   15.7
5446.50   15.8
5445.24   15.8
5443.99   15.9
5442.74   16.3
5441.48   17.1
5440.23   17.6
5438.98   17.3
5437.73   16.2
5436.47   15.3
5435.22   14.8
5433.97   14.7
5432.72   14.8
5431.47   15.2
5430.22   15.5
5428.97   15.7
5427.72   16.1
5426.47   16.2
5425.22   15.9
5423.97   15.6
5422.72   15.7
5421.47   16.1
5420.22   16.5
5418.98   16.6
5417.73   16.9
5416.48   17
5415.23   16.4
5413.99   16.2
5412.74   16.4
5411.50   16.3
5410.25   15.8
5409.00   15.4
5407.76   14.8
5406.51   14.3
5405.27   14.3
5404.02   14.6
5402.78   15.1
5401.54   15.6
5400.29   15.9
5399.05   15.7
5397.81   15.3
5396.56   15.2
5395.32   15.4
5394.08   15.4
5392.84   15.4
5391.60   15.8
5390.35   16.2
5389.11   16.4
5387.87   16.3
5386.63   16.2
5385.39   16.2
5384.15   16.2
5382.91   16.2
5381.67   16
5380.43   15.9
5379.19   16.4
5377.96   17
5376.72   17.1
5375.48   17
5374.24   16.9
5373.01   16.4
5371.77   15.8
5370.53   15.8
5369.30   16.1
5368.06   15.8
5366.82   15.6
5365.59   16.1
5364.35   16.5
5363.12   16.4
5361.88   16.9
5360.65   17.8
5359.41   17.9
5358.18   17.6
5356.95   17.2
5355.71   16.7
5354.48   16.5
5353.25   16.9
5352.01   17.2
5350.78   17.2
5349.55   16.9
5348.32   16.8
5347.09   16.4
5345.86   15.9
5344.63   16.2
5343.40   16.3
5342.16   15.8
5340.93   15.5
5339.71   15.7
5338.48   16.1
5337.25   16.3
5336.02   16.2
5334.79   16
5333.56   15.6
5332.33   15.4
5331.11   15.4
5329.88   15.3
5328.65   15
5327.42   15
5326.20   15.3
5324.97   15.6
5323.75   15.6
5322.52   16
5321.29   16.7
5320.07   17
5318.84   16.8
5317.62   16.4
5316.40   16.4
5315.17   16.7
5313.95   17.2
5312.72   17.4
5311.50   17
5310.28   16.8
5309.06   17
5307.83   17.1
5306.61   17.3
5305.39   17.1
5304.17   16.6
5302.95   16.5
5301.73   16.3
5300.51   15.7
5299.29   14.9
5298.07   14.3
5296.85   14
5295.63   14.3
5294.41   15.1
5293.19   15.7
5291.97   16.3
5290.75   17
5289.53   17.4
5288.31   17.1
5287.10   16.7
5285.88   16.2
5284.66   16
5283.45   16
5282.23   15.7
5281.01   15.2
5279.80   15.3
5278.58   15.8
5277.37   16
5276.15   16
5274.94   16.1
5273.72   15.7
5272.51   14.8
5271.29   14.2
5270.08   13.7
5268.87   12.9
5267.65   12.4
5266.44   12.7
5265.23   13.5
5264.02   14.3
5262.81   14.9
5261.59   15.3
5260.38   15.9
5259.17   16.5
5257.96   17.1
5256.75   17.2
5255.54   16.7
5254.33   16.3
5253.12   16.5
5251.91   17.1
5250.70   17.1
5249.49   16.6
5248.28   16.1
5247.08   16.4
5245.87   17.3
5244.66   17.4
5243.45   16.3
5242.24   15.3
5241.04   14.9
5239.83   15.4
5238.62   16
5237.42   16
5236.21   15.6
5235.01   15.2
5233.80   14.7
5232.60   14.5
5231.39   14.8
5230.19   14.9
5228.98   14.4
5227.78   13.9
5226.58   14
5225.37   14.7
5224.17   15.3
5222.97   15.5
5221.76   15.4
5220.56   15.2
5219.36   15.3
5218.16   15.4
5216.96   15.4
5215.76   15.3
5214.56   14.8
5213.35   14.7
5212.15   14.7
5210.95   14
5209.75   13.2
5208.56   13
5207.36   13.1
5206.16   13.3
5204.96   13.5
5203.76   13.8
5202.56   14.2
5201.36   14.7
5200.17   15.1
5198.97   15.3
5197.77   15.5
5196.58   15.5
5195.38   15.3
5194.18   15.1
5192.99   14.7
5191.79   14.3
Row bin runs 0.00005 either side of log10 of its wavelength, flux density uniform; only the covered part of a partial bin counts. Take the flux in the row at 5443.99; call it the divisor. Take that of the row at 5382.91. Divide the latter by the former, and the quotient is 1.02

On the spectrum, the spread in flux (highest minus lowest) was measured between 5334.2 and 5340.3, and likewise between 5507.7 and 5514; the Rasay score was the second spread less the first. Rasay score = 0.30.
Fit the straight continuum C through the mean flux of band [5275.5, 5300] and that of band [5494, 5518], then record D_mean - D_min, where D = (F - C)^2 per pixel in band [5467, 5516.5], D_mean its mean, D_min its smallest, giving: 0.23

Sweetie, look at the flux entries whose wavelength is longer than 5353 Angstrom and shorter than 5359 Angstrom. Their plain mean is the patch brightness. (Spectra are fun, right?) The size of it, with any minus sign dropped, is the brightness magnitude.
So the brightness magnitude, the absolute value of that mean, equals 17.0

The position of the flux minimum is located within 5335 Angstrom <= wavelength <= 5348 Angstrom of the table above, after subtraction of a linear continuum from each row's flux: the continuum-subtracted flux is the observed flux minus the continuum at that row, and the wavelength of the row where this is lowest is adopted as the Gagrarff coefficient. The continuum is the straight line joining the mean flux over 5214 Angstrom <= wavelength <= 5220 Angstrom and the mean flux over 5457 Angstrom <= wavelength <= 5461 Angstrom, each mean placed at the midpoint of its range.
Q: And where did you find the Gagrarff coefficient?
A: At 5340.93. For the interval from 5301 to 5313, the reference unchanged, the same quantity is 5301.73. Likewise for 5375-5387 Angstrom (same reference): 5380.43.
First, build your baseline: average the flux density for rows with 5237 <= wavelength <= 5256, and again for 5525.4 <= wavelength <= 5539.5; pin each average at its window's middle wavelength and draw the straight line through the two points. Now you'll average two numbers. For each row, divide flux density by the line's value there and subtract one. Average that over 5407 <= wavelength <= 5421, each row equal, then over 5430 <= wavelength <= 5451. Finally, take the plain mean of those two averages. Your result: -0.018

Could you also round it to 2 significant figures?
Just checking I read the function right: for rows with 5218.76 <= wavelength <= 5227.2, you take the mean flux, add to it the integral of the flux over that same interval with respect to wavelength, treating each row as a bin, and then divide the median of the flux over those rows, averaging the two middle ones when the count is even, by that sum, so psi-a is 0.11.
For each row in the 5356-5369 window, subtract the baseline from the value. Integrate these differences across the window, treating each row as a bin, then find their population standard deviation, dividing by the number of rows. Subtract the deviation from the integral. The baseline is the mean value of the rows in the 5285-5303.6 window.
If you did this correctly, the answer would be 11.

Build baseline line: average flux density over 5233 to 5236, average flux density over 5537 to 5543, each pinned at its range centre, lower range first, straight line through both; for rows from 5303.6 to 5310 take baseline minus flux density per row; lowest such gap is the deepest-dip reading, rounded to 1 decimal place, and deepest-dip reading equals -1.9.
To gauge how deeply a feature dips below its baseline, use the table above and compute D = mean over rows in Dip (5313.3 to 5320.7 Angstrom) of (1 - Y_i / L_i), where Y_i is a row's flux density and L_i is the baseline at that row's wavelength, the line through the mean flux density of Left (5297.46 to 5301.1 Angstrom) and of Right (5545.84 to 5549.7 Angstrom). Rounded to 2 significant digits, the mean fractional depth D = -0.11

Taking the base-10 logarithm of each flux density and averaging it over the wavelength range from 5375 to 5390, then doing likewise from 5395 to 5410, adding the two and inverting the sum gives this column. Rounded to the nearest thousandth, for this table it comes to 0.418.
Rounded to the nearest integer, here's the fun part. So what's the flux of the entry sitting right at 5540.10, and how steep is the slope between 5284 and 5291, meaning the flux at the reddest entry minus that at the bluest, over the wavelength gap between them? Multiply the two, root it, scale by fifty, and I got 83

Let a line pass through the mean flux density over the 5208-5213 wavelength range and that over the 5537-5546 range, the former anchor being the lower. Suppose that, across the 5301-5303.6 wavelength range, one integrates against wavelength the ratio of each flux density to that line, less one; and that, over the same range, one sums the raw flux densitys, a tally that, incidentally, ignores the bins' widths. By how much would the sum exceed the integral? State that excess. 32.5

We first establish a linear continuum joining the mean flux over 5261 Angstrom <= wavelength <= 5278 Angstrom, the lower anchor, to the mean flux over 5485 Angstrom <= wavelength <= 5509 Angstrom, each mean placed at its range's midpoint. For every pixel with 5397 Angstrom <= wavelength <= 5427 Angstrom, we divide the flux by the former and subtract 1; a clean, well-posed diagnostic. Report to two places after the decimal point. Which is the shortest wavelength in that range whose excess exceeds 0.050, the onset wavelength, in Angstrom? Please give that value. 5411.50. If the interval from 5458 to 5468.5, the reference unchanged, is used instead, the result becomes 5459.05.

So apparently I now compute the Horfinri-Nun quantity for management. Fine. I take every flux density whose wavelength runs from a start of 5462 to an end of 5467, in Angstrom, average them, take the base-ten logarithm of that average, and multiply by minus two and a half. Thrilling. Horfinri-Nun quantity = -3.01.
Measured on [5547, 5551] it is -3.03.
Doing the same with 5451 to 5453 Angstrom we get -2.97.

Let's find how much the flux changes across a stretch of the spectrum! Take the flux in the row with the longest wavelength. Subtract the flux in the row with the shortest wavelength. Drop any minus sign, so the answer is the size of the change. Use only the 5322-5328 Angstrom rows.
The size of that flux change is 1.0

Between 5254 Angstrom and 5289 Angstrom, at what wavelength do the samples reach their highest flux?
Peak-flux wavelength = 5256.75 Angstrom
